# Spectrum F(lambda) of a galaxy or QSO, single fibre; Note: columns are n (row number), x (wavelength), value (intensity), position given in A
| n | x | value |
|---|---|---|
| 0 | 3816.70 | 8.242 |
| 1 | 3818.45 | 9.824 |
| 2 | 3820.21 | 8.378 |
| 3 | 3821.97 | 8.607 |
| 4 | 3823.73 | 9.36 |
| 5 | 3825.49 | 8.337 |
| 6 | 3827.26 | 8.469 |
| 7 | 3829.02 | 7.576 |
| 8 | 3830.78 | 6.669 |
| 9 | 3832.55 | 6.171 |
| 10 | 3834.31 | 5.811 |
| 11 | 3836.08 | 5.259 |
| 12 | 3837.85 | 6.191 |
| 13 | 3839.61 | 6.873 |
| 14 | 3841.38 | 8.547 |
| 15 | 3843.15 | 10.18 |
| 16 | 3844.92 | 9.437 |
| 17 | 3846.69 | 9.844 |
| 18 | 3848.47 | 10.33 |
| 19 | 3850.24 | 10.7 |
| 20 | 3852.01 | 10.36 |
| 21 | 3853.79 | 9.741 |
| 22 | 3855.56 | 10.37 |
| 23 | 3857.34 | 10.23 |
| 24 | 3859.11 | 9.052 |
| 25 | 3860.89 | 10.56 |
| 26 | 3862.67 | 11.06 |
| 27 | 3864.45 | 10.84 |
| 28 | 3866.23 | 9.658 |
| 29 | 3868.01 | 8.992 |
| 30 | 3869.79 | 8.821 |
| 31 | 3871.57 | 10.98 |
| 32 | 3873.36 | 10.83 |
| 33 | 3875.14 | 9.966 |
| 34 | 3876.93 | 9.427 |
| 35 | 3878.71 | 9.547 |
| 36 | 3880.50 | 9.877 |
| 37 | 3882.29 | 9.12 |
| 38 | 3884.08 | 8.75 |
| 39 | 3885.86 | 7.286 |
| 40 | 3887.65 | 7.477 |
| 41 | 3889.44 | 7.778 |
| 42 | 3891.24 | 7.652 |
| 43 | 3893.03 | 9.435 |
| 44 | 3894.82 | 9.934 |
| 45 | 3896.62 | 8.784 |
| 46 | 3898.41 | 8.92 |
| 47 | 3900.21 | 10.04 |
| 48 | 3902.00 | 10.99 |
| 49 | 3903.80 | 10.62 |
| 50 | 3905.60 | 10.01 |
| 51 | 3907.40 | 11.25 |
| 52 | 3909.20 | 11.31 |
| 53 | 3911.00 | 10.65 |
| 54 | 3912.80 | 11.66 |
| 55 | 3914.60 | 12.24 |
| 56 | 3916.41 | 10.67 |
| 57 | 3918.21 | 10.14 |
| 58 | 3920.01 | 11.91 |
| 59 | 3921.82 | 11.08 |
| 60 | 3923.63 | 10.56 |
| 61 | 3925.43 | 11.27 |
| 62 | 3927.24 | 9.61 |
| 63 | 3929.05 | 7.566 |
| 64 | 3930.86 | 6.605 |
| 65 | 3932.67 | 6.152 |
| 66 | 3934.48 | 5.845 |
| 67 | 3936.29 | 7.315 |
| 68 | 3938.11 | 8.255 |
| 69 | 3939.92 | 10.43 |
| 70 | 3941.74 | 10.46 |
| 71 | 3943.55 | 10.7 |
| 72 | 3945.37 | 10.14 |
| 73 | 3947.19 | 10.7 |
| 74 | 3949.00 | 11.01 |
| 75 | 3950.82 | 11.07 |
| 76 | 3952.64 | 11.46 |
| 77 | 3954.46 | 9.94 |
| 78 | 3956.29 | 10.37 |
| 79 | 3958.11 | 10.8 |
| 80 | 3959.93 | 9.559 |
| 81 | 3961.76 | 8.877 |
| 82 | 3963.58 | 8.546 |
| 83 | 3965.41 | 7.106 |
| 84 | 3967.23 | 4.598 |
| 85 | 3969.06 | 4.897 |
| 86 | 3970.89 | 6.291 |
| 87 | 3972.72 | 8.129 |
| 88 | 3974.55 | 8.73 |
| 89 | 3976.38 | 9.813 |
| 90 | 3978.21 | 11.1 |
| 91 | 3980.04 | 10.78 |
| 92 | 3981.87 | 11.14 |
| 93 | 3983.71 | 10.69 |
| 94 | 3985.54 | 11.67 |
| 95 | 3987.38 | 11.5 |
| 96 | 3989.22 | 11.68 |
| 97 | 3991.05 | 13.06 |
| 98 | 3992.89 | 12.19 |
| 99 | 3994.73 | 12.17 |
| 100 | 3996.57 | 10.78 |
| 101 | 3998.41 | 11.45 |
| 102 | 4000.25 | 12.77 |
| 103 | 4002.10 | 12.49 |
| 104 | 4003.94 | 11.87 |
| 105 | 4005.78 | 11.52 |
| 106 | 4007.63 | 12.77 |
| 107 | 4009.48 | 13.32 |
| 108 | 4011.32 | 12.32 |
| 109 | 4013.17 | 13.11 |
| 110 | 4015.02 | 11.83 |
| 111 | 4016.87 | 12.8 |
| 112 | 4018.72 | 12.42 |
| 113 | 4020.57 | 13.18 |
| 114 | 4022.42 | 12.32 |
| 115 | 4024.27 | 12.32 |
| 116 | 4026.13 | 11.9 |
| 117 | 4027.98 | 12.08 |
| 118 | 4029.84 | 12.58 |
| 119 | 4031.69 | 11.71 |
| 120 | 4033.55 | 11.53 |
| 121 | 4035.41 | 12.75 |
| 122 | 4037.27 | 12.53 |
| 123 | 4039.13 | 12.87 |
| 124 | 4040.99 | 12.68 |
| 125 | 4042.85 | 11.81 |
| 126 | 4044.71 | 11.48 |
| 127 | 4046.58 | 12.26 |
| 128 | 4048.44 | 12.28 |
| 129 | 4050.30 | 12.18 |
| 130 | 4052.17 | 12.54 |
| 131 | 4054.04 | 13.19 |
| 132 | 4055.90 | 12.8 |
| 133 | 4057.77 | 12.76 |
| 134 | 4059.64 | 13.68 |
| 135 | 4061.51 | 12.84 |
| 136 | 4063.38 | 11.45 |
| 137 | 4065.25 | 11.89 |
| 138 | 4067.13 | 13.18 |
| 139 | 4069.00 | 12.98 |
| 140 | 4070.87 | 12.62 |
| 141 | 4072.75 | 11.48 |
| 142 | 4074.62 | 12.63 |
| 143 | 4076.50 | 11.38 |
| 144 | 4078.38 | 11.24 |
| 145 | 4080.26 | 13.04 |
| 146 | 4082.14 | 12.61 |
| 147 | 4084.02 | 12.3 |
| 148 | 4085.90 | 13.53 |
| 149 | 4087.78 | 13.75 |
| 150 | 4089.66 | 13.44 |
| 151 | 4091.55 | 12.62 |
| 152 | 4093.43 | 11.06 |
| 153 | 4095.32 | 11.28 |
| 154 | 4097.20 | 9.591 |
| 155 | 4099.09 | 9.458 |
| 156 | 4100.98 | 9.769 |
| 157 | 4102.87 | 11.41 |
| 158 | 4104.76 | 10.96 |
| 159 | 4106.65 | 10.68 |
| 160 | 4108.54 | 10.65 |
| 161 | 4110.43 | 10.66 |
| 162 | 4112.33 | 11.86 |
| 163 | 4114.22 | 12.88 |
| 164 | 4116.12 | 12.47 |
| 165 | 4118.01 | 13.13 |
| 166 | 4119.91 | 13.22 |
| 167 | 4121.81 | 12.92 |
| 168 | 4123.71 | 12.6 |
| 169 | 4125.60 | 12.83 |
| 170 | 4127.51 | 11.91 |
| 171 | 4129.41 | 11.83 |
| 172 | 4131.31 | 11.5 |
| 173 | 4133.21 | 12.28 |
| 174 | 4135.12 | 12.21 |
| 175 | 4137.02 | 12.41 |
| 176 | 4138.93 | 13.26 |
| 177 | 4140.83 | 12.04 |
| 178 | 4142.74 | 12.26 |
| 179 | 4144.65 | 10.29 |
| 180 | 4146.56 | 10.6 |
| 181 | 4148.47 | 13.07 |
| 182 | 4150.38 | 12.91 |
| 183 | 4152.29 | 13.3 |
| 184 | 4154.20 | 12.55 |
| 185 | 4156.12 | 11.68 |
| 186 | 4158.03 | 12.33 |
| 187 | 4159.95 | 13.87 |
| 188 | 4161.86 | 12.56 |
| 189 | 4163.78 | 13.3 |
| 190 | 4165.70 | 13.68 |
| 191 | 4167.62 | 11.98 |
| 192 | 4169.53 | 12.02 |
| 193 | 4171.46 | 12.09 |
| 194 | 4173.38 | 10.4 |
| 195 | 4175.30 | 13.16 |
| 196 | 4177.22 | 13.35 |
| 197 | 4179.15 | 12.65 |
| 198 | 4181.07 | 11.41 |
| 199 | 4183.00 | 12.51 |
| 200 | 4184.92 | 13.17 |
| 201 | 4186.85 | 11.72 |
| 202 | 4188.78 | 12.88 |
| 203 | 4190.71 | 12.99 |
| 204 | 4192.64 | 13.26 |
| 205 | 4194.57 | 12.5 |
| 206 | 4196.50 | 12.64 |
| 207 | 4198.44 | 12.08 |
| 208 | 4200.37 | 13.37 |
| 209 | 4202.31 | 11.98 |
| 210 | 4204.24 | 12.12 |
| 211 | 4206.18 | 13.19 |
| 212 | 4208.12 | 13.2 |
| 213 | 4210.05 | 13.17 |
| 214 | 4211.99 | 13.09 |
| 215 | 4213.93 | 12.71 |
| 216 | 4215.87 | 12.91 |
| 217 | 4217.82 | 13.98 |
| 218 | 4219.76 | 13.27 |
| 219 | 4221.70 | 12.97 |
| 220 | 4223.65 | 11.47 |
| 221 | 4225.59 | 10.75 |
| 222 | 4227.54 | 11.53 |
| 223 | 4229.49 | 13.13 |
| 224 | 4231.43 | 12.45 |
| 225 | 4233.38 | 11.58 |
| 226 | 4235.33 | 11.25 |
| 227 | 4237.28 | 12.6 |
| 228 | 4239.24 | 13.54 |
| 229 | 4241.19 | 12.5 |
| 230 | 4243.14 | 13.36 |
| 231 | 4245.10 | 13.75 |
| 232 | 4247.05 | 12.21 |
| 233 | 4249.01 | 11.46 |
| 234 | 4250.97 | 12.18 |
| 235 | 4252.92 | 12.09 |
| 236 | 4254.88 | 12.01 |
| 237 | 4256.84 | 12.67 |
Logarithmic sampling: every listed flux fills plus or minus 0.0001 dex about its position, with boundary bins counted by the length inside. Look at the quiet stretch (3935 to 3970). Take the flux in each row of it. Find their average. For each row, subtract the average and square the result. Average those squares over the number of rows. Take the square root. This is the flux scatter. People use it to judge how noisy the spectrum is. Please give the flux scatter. 1.97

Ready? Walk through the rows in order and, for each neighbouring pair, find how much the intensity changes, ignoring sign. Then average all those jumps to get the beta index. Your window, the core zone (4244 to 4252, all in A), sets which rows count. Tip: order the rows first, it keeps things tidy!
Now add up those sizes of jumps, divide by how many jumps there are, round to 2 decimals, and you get 1.00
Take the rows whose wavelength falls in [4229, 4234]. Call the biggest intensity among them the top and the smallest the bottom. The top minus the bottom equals 1.55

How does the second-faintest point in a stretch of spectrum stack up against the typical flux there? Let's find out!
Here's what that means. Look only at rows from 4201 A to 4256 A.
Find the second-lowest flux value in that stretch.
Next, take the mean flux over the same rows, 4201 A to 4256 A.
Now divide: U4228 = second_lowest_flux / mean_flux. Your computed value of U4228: 0.9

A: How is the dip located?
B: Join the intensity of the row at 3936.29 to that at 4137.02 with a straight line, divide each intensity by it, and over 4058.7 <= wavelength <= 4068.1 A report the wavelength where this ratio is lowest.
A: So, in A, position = 4063.38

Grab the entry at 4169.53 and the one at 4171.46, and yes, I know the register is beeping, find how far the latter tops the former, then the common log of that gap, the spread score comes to -1.2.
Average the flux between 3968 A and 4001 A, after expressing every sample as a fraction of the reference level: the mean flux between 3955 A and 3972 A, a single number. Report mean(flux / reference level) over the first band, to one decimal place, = 1.3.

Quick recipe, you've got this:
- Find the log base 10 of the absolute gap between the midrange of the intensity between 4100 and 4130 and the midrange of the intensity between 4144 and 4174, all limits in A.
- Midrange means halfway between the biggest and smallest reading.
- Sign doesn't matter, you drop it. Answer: -0.2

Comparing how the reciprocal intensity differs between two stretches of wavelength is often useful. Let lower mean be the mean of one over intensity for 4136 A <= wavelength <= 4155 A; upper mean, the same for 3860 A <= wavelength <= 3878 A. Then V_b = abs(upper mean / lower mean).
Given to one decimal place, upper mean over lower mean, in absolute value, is 1.2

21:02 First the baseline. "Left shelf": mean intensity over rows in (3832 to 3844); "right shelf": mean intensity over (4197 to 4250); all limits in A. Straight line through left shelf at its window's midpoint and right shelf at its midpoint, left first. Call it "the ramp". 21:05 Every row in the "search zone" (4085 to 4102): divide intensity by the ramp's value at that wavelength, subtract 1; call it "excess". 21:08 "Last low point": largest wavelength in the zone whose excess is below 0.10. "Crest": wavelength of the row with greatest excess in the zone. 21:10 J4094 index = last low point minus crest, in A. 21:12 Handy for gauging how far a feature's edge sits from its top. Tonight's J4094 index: 13.2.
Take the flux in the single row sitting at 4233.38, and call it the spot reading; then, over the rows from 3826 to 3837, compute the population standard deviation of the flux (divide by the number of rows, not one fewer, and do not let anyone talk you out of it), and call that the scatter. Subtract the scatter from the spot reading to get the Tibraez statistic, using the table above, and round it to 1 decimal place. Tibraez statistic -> 10.5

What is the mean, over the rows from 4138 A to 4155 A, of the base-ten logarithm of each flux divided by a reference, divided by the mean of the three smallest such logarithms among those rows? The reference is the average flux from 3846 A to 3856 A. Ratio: 2.6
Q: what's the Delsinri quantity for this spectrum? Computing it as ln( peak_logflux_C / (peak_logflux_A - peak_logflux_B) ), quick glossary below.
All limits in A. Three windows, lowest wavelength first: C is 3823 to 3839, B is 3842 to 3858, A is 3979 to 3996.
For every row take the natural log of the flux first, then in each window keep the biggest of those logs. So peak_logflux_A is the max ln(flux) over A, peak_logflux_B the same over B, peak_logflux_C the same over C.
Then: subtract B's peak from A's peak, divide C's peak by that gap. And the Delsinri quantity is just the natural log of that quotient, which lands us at 2.4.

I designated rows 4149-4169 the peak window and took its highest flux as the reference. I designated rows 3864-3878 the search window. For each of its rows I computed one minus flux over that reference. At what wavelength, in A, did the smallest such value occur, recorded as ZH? 3871.57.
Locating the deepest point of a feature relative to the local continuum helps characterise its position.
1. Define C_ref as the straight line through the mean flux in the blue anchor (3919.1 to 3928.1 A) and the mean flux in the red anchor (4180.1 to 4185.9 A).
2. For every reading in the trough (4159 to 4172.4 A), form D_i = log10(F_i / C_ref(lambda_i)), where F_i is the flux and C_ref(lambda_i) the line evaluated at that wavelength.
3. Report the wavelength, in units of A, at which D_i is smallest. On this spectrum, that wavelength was 4167.62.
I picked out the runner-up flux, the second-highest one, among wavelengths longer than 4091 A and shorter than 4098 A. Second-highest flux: 11.28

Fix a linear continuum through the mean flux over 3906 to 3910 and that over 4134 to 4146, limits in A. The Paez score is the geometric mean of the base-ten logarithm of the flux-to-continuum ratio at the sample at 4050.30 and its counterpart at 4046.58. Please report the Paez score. 0.02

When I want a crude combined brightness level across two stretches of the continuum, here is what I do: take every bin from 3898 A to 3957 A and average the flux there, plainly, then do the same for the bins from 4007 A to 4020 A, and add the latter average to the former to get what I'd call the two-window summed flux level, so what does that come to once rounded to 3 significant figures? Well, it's 22.7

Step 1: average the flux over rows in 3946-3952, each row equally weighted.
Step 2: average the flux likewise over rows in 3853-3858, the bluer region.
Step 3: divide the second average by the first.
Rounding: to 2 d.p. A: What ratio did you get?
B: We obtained 0.93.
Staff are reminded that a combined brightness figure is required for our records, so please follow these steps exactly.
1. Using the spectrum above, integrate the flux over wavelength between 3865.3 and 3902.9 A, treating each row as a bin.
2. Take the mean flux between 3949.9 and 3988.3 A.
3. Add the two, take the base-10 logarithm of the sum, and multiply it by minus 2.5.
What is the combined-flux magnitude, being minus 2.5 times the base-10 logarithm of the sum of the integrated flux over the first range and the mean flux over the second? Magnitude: -6.38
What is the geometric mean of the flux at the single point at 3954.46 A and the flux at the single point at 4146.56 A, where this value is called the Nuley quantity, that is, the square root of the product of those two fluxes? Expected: 10.3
